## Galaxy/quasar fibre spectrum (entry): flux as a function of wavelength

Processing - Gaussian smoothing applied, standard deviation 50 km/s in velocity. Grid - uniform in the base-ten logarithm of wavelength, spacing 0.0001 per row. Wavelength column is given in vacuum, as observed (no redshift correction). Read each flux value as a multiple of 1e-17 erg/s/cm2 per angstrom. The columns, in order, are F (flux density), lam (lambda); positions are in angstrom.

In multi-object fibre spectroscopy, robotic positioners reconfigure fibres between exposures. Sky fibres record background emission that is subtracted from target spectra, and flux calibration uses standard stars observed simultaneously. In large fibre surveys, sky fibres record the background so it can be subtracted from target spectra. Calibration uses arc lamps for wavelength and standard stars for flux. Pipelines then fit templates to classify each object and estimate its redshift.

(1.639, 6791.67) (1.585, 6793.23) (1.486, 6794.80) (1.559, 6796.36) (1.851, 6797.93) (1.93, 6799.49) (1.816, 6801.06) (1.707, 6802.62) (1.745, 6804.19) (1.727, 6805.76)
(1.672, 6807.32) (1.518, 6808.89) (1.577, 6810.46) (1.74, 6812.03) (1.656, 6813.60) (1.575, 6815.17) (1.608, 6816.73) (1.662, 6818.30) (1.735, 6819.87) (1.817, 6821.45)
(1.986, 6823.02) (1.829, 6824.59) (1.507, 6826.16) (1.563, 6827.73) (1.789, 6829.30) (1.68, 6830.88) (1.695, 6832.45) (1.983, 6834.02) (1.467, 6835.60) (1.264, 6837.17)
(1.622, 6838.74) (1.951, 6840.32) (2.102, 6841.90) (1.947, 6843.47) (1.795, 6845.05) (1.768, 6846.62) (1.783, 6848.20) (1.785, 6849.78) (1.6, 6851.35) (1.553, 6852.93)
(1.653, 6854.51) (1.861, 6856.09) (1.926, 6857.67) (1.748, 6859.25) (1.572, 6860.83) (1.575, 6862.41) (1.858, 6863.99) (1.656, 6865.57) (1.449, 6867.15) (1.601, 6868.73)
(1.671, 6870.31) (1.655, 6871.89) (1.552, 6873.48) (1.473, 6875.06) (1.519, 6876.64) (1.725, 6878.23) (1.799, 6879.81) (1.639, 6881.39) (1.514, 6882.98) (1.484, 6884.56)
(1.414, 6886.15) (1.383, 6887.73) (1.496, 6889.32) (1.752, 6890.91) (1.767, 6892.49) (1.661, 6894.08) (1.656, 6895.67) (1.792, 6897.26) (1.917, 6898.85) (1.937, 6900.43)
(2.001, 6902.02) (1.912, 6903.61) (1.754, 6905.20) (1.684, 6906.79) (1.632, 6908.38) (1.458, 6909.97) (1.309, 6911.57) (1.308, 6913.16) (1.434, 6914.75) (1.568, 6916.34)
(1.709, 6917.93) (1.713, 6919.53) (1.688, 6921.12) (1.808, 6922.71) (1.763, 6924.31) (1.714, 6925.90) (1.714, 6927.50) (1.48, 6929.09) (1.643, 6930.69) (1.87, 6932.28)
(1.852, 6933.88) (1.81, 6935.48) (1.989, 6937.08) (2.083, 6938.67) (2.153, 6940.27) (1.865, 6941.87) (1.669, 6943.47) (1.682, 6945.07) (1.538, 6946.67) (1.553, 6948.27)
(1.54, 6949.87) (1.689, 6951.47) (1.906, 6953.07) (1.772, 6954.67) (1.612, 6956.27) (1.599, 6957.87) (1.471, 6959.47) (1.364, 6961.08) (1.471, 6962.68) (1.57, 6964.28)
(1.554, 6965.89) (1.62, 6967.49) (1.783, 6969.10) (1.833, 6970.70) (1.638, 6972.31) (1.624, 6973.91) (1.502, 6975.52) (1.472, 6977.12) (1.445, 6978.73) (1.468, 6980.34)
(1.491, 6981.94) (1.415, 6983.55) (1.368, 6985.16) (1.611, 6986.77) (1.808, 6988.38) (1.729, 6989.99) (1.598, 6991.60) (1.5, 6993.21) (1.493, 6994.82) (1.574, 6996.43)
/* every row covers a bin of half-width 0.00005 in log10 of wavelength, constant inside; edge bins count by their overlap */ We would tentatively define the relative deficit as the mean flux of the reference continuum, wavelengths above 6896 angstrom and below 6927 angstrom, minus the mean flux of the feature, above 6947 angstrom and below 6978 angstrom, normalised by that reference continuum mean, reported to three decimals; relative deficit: 0.048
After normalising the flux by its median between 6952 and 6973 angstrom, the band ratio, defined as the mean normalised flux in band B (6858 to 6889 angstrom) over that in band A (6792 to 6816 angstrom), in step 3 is 0.95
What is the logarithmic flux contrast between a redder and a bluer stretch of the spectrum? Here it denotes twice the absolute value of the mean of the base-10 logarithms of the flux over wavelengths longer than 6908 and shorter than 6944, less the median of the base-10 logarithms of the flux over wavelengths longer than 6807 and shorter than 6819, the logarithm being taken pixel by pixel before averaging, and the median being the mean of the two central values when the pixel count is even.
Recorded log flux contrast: 0.032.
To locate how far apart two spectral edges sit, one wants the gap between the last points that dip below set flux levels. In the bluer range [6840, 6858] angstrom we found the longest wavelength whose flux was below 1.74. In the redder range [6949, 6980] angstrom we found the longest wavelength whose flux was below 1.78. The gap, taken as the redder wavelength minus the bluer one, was 124.2 angstrom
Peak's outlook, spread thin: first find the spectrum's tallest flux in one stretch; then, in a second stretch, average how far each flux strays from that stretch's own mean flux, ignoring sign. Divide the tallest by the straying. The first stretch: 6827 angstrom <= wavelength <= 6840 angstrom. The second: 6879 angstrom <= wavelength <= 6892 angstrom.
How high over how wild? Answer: 16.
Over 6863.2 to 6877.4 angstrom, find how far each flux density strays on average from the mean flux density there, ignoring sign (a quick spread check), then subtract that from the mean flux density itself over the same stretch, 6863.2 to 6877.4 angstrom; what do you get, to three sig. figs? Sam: 1.51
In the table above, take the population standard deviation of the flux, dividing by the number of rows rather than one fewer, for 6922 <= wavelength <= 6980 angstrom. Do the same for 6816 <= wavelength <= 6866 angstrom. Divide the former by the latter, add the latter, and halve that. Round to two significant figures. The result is 0.61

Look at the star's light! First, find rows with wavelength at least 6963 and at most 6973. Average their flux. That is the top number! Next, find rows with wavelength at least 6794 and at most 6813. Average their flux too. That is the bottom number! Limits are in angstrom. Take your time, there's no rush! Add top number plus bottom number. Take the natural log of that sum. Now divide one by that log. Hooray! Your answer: 0.83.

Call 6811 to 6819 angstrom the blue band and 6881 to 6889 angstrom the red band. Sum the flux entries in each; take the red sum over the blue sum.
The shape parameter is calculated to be 0.90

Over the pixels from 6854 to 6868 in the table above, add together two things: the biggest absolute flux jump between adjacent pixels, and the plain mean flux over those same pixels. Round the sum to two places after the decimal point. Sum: 1.98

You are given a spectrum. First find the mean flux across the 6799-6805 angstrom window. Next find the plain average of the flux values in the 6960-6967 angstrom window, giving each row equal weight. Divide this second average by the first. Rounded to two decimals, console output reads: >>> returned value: 0.83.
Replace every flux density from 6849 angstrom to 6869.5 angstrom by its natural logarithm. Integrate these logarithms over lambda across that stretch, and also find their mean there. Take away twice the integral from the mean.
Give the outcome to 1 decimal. -20.6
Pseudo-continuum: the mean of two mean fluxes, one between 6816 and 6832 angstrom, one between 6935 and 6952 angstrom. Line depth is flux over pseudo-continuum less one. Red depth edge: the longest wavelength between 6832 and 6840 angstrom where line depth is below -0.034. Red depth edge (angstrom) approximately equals 6838.74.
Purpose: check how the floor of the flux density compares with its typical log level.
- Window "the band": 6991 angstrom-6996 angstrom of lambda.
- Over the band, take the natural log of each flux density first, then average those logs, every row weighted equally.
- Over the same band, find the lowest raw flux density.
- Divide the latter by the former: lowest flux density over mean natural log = 3.5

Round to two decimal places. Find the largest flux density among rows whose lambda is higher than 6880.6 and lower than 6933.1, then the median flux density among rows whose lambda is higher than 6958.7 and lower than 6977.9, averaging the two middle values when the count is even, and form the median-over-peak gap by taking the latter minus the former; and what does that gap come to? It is -0.44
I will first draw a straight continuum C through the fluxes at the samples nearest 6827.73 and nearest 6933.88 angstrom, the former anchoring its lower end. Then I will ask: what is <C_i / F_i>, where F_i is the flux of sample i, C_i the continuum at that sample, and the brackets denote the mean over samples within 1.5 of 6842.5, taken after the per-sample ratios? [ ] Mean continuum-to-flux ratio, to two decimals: 0.79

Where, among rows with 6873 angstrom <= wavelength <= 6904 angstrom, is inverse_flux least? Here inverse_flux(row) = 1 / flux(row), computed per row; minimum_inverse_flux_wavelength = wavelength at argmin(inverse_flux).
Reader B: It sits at 6902.02 angstrom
